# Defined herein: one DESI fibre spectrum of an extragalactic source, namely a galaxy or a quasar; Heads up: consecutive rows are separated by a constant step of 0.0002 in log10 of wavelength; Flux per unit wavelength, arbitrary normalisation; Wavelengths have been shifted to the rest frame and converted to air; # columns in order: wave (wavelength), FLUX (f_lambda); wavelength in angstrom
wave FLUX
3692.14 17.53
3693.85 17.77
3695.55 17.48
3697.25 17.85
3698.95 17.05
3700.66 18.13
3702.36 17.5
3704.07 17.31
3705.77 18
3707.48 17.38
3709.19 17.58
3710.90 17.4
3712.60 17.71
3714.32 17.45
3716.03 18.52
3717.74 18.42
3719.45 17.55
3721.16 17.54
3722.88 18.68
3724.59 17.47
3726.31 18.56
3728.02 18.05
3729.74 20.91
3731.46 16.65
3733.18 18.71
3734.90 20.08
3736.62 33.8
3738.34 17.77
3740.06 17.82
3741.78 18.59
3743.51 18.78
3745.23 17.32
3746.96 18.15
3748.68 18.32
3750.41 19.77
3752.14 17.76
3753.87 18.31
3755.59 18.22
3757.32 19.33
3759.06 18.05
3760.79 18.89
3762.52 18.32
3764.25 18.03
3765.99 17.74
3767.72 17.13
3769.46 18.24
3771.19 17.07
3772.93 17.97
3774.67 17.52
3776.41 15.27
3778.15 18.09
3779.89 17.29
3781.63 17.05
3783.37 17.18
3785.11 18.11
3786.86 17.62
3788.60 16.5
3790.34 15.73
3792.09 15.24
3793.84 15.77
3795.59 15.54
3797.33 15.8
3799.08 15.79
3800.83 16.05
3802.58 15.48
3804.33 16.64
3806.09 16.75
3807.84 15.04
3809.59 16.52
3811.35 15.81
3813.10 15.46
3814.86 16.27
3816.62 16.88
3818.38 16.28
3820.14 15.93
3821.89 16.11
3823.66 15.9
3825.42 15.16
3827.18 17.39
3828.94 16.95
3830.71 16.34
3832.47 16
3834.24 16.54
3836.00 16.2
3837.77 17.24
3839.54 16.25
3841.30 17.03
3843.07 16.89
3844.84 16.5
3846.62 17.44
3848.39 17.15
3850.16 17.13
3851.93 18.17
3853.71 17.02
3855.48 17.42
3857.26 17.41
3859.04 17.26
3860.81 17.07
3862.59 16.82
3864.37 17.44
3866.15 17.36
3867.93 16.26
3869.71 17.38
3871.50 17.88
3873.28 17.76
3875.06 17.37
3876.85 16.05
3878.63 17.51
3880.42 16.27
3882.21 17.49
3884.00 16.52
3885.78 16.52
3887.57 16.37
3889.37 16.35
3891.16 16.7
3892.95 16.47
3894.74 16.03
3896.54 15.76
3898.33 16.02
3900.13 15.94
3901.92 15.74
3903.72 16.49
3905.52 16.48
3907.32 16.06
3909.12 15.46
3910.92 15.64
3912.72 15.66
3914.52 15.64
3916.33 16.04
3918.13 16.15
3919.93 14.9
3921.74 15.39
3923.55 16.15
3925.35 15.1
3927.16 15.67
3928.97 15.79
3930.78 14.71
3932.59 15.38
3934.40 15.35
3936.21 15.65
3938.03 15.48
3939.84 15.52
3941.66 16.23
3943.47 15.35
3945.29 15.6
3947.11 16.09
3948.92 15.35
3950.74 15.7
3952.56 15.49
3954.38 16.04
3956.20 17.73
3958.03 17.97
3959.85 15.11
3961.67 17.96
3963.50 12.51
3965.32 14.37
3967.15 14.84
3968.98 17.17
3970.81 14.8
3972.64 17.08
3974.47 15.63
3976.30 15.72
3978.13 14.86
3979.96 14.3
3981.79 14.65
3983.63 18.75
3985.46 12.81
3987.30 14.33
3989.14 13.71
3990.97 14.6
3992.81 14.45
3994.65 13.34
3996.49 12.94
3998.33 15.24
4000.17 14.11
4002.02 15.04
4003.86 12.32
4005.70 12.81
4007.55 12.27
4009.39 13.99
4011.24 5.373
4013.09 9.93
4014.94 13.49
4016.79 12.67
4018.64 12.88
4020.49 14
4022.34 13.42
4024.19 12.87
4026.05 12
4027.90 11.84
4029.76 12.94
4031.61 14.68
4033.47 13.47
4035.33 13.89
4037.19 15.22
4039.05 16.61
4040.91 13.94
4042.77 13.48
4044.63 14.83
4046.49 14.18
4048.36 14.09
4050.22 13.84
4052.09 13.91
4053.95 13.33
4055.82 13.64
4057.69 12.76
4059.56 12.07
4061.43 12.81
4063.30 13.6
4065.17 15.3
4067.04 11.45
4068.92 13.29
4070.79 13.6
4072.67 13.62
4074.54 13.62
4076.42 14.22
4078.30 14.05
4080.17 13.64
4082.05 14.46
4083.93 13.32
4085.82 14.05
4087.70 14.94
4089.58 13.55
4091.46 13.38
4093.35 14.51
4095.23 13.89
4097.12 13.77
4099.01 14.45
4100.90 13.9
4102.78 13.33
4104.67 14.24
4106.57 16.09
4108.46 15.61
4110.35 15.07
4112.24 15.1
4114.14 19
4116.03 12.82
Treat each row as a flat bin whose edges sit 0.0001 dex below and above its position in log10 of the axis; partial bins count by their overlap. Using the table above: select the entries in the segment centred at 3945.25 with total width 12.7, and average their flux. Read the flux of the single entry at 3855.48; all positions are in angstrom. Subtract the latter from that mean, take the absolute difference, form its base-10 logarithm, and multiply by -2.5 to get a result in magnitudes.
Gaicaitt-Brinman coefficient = -0.59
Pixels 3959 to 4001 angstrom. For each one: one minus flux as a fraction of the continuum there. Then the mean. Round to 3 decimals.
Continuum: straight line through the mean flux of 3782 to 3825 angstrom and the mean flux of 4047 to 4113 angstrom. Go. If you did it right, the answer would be -0.013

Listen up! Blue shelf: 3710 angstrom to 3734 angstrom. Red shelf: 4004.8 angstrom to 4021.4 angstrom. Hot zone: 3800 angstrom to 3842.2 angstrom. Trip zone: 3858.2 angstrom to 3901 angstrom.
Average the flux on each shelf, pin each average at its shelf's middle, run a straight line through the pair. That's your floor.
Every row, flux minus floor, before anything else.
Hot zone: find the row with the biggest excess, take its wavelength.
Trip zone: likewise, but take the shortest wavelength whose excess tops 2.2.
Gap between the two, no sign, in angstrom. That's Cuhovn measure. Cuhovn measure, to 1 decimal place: 26.6 angstrom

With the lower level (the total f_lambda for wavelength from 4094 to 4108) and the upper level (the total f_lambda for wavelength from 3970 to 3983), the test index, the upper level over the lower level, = 1.07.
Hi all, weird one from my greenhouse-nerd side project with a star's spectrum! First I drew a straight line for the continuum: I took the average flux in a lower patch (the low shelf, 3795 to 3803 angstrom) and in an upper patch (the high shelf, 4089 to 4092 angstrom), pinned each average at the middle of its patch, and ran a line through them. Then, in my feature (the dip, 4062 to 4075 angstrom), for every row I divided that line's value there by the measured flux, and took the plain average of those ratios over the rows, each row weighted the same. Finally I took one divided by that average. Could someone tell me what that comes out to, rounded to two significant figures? 0.98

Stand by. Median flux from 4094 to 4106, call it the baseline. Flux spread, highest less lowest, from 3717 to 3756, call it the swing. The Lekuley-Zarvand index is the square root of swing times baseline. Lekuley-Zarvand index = 15.4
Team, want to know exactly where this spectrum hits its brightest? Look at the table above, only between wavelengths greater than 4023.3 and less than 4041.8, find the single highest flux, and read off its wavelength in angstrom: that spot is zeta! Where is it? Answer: 4039.05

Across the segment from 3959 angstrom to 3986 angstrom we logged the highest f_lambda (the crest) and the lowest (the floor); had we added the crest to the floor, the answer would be 31.3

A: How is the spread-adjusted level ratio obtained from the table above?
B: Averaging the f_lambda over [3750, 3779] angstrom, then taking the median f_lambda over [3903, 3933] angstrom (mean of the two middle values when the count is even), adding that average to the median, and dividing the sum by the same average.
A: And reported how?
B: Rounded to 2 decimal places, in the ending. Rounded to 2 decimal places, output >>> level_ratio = 1.87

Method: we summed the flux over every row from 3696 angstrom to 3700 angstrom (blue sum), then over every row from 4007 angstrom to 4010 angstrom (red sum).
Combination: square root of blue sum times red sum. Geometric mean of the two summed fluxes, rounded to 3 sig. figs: 30.3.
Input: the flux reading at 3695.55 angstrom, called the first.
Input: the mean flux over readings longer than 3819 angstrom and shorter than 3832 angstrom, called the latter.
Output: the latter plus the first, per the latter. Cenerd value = 2.08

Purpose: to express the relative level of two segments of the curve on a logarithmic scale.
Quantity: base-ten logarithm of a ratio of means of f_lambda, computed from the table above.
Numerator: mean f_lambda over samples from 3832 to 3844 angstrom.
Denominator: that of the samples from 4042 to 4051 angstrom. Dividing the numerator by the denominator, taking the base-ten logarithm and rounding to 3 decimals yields 0.071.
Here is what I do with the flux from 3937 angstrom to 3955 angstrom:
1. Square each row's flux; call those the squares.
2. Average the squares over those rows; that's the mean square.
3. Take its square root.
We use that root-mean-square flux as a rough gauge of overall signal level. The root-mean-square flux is 15.7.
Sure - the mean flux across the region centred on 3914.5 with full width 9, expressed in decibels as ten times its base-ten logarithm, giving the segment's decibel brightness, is 12.0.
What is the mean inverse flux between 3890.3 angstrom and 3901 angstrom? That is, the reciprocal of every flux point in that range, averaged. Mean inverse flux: 0.062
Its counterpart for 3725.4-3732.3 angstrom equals 0.054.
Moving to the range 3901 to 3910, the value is 0.062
